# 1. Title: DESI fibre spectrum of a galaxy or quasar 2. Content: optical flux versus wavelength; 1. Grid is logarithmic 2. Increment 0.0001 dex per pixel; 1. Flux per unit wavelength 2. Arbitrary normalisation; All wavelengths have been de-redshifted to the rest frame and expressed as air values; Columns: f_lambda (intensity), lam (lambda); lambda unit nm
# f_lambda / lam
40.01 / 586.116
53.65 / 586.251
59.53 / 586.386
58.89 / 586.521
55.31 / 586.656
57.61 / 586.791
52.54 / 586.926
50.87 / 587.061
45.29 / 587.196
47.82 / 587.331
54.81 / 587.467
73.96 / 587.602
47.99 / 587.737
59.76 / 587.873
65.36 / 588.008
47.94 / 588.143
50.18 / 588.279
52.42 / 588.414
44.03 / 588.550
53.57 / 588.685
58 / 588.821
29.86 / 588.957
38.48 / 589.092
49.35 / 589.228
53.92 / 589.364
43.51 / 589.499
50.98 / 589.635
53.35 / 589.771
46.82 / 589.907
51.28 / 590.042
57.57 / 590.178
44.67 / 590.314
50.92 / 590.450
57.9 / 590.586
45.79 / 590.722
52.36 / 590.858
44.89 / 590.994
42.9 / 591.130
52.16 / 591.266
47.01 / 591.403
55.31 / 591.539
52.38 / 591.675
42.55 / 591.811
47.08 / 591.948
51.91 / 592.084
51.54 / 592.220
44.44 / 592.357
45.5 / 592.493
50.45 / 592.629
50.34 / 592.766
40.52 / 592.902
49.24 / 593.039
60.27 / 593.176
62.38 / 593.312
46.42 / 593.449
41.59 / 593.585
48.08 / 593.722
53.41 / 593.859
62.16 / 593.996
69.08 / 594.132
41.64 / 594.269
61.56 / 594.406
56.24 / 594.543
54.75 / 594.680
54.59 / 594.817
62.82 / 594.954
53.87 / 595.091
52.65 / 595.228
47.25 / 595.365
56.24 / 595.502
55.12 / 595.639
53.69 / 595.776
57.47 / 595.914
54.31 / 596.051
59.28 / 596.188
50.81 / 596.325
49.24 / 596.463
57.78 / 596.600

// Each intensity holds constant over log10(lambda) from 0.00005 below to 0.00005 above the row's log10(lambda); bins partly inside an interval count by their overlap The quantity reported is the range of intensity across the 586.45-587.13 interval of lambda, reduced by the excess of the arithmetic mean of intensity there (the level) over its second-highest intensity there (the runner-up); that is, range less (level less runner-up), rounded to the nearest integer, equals 11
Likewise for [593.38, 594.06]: 24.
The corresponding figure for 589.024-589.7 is 19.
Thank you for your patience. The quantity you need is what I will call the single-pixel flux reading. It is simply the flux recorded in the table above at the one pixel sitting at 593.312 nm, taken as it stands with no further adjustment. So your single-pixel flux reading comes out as 62.38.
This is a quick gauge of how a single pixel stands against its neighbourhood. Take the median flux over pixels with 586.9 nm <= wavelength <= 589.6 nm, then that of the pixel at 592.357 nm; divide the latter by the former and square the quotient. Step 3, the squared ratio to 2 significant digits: 0.77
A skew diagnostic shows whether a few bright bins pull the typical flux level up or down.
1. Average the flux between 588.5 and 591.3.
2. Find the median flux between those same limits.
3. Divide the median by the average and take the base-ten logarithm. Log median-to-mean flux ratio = 0.020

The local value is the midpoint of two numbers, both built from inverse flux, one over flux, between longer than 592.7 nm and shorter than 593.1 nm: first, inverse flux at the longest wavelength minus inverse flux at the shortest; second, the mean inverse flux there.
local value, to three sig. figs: 0.0110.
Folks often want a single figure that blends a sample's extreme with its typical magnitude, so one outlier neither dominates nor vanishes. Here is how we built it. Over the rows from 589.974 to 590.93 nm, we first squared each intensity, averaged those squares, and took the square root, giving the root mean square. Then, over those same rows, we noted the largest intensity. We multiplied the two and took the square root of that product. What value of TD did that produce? 55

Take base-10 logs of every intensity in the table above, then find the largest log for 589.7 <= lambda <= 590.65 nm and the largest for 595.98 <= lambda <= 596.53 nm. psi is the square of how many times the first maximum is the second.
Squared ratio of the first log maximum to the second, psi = 0.99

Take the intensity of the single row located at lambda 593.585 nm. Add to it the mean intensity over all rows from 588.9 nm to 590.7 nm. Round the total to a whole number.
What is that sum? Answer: 90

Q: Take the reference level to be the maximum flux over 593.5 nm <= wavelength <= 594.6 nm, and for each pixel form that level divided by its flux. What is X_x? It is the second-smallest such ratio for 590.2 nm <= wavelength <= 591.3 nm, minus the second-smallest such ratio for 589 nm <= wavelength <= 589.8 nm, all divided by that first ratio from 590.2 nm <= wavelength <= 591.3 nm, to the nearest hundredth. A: 0.02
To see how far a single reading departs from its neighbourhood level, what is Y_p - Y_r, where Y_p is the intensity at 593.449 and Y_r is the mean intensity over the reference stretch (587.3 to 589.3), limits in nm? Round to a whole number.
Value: -5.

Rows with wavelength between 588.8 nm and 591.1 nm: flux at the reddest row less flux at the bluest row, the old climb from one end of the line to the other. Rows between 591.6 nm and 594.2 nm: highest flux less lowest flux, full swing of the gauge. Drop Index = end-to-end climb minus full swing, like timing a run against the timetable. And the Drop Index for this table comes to -41.7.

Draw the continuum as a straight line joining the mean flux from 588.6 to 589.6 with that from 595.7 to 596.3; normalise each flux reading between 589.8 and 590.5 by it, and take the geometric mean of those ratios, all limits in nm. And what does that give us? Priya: 1.04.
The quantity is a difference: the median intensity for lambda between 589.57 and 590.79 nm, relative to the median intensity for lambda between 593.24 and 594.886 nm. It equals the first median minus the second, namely -3.7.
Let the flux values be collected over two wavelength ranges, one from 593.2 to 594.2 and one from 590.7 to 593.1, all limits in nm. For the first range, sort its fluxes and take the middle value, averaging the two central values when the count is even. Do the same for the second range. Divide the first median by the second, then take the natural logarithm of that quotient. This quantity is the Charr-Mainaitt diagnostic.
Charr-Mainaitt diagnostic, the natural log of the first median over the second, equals 0.10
